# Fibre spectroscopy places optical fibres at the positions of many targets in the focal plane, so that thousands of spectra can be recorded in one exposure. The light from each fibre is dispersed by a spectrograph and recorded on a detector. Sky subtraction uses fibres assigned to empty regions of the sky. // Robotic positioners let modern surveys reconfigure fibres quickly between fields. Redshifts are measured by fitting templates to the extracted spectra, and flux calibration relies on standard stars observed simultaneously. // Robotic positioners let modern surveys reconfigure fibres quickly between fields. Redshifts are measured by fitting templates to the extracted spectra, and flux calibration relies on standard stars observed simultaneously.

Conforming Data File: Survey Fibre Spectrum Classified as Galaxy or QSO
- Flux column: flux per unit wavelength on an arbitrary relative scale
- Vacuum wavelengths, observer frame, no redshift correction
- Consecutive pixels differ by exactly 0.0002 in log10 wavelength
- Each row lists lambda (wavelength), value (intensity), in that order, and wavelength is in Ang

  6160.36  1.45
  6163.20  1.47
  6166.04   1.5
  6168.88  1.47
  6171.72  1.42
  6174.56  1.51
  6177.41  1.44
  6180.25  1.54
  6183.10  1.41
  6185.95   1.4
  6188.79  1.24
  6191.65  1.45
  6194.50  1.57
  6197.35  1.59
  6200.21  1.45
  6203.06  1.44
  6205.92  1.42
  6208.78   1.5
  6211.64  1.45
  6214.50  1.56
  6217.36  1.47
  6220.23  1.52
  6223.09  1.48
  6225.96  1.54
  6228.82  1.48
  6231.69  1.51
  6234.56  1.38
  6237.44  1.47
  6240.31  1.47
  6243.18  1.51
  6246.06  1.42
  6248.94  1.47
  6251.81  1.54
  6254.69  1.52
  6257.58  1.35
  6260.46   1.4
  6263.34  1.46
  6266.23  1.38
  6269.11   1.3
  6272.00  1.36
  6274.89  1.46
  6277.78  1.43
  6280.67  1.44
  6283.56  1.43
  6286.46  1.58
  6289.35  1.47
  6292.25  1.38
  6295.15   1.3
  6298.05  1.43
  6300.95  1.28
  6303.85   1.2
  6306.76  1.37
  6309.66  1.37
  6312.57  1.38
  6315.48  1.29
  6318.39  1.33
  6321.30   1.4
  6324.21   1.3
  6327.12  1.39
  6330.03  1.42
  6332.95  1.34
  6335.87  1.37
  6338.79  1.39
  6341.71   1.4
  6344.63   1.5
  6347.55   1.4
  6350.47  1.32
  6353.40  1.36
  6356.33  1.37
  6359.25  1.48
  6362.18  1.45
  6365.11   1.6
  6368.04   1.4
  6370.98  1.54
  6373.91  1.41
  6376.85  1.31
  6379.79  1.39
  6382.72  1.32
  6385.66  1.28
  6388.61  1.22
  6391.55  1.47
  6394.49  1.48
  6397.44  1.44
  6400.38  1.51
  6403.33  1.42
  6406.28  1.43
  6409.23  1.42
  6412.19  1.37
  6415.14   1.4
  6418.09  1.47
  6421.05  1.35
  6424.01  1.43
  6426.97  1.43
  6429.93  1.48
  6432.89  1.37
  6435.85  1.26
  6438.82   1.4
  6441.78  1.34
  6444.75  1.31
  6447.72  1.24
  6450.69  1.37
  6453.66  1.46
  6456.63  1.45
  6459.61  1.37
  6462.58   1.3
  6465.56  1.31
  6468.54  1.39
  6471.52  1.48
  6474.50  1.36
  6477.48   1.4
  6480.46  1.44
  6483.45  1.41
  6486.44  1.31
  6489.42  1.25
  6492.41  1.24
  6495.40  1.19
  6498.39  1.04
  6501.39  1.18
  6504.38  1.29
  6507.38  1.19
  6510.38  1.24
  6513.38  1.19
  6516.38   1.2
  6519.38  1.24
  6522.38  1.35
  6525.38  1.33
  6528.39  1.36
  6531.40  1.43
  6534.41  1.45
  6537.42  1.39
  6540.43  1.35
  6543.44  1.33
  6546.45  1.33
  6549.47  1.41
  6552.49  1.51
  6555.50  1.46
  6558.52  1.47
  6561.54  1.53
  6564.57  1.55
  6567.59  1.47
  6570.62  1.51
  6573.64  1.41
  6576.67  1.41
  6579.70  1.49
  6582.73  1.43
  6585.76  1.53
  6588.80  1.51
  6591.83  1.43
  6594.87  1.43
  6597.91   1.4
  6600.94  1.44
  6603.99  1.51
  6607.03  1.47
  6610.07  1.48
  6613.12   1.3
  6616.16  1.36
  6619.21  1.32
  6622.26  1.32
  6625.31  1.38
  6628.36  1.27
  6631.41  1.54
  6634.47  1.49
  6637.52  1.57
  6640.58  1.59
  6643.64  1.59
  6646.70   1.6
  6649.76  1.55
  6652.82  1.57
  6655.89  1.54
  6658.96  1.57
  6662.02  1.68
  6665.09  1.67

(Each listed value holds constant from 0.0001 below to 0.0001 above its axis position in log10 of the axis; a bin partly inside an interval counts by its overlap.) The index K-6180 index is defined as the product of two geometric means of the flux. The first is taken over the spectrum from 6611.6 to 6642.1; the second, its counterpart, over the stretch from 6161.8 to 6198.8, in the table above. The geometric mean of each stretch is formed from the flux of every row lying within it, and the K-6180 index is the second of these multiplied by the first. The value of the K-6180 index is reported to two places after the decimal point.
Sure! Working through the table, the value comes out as 2.06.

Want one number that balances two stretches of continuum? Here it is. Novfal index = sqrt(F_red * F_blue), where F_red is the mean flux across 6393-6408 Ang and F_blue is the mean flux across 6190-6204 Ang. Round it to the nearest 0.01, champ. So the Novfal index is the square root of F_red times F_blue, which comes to 1.48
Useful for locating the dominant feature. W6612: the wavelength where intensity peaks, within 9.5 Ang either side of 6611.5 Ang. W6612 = 6603.99 Ang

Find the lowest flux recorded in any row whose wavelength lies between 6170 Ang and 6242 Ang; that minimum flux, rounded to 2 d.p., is 1.24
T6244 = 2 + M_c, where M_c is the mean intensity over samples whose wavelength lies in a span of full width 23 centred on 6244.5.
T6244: 3.473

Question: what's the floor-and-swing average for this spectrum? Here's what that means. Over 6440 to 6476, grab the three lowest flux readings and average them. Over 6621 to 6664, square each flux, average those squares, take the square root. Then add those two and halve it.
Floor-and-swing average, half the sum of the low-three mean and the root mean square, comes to 1.40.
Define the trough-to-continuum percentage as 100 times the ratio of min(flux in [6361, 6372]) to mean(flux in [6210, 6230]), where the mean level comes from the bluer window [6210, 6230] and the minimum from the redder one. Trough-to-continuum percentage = 93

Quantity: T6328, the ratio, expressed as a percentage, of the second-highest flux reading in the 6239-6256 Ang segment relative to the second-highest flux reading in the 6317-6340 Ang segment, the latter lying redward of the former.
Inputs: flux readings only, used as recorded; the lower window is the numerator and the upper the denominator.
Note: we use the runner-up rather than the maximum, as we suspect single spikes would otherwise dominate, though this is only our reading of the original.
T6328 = 109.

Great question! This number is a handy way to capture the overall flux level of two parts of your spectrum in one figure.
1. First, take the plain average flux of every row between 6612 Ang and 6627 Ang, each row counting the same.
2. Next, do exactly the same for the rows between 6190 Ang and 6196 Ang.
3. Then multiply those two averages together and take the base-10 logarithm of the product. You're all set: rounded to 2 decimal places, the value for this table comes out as 0.30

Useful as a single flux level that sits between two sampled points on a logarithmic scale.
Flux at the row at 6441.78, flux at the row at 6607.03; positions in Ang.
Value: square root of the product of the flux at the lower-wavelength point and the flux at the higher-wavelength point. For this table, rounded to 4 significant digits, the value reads 1.403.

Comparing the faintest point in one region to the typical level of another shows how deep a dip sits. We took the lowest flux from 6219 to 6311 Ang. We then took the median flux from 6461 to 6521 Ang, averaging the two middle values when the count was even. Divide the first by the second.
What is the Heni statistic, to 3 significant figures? 0.945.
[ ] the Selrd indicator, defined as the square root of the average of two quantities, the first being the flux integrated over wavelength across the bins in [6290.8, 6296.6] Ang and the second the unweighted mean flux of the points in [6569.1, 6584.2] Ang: 2.15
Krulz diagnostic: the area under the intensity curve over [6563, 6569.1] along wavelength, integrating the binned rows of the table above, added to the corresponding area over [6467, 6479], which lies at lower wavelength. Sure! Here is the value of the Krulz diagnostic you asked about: 26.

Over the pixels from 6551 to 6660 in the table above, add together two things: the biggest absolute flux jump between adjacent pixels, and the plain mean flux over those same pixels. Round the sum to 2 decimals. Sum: 1.74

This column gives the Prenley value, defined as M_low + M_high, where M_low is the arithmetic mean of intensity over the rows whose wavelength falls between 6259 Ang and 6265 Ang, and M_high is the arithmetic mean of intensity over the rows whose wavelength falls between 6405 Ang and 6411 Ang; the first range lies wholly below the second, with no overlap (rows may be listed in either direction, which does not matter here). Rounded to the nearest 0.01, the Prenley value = 2.85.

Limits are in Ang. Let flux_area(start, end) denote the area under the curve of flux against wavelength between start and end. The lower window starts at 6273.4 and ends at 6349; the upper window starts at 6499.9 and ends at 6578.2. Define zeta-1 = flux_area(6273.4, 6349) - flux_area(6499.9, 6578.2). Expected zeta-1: -2.4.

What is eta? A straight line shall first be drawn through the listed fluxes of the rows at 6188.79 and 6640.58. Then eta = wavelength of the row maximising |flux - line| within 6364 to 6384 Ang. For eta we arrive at 6365.11 Ang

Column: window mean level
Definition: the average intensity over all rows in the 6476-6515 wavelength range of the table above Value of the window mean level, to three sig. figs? 1.26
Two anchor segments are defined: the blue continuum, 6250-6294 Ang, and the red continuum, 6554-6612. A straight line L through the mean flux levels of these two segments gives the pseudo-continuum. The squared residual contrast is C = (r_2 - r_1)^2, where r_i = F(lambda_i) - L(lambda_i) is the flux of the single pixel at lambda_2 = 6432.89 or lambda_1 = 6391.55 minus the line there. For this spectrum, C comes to 0.011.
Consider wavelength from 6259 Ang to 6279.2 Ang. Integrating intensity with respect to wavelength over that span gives 28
